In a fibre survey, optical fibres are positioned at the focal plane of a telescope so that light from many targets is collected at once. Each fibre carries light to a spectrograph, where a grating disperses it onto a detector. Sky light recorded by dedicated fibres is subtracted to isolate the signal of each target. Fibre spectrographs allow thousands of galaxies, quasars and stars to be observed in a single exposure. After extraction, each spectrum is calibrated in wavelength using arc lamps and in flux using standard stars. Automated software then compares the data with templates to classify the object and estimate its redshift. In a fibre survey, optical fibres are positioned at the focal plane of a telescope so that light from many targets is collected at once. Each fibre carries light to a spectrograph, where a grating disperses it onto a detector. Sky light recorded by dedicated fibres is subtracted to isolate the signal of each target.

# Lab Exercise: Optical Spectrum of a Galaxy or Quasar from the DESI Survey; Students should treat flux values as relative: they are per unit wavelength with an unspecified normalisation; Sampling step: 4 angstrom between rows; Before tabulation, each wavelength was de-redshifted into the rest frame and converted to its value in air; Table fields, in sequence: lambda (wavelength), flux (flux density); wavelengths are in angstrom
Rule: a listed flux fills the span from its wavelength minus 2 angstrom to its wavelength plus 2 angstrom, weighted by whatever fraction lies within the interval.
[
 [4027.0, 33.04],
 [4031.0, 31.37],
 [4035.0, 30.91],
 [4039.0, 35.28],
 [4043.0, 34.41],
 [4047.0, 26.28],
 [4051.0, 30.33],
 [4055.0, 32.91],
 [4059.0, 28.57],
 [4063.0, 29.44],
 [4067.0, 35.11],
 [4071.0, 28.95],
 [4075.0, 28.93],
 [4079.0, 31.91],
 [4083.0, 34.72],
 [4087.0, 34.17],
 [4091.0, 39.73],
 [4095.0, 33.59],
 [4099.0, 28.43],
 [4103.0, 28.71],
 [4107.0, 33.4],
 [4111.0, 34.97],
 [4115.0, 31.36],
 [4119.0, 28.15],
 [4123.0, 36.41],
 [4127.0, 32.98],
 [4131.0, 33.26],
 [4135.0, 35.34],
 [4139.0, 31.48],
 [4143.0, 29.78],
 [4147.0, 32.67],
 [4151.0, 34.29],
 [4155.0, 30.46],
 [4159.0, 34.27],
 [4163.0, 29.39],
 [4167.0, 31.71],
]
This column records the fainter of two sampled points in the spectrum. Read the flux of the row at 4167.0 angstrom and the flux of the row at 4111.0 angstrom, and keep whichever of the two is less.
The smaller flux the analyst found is 32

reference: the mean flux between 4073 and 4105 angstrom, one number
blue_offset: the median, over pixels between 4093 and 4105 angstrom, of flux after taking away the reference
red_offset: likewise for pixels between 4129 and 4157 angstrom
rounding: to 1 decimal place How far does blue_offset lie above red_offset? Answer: -4.0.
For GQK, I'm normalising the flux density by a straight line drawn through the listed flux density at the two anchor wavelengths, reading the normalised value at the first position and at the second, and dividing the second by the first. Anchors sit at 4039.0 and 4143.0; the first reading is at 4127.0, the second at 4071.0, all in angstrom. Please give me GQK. 0.80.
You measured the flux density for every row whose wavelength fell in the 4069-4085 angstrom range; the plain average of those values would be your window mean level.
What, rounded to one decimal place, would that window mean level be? 31.1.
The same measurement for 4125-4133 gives 33.1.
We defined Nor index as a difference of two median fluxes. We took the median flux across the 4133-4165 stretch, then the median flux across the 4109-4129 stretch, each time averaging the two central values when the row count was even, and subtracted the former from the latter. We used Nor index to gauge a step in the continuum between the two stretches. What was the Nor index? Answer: 0.9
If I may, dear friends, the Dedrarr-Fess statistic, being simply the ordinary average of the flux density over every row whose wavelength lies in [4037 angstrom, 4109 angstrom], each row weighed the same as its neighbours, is 31.9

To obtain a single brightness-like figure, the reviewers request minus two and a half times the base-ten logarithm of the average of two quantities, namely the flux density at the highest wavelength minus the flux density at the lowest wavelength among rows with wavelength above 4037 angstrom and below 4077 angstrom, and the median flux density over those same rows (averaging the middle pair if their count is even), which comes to -2.68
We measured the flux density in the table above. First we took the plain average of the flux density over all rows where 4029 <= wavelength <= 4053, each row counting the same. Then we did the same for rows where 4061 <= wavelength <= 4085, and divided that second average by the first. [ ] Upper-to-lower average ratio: 1.00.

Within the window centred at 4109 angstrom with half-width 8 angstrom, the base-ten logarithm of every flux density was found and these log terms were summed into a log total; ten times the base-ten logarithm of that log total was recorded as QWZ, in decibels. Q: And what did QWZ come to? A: 7.80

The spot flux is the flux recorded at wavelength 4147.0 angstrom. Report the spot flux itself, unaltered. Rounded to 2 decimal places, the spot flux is 32.67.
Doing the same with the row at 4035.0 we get 30.91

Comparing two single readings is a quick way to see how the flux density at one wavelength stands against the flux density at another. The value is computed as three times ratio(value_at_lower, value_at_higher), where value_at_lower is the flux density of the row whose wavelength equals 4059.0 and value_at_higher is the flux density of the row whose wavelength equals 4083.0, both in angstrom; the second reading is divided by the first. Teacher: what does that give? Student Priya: 3.65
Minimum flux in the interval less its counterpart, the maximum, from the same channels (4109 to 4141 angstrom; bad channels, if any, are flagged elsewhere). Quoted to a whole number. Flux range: -8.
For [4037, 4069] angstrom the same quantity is -9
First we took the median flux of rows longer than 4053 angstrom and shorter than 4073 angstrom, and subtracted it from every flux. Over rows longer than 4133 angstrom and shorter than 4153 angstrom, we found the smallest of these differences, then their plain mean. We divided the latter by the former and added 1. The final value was 10.6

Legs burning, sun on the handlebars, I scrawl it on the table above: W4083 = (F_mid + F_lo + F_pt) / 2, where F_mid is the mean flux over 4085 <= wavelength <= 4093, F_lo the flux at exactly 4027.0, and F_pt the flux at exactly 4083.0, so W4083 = 52.4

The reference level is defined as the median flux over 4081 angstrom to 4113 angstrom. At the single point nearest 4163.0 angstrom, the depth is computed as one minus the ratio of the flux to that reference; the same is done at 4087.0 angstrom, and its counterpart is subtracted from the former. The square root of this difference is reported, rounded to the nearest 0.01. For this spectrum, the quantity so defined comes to 0.38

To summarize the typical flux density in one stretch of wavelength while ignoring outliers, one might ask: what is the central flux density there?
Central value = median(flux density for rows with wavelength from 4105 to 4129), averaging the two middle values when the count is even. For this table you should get 33.2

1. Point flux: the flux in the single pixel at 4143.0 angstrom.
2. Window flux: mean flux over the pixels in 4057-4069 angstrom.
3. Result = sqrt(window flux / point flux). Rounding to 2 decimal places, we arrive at 1.02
